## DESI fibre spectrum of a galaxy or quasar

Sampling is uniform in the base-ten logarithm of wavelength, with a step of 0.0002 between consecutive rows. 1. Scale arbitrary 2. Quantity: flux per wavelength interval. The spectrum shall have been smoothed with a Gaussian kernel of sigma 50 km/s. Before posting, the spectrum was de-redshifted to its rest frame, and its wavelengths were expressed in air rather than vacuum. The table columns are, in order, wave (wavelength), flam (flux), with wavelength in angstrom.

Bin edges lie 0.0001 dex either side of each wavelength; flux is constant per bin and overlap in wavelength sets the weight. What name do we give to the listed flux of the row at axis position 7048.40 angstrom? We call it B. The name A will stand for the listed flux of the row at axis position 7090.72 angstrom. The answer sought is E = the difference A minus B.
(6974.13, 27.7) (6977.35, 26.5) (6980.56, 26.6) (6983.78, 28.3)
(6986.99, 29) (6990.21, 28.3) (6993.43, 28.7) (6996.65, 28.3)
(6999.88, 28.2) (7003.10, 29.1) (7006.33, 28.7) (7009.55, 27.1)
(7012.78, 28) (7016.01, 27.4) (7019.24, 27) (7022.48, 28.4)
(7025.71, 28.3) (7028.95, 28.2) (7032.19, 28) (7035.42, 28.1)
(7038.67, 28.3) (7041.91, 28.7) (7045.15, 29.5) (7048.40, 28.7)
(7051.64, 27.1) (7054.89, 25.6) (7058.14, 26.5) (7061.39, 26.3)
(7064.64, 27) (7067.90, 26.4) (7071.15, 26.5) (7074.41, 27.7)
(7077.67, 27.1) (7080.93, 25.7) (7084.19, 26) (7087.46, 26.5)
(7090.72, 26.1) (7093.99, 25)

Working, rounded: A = 26.1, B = 28.7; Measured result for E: -2.6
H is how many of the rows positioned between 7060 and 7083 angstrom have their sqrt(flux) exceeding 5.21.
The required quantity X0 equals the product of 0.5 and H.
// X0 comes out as 0.5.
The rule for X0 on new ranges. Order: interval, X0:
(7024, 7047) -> 3.5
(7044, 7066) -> 1.0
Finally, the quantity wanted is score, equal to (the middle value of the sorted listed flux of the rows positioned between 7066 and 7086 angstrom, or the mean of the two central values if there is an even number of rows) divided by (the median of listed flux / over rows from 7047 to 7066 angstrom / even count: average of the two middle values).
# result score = 0.99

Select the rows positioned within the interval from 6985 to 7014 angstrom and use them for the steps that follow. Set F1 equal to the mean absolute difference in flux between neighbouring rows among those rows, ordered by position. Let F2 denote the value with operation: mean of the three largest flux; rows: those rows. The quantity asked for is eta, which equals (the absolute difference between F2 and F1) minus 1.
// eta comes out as 27.3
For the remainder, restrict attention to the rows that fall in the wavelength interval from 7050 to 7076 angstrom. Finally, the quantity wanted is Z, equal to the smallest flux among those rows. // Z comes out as 25.6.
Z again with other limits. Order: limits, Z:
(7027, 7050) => 28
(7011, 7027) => 27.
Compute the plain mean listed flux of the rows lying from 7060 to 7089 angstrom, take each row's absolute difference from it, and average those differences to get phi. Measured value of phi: 0.46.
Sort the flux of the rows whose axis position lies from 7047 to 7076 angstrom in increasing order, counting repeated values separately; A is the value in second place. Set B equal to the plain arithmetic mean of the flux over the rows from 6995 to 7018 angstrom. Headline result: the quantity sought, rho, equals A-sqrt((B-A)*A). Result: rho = 19.4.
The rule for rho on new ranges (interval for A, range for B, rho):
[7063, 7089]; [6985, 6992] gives 17.7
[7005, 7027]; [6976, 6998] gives 22.3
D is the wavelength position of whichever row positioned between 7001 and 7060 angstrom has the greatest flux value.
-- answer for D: 7045.15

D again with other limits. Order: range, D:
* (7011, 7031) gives 7022.48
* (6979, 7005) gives 7003.10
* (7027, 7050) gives 7045.15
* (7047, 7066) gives 7048.40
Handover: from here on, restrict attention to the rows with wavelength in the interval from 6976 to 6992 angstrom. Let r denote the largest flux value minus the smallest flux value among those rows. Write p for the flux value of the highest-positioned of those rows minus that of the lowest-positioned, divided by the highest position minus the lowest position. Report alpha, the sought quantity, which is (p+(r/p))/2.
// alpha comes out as 9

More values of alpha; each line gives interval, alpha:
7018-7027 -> 4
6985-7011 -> -12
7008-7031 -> 12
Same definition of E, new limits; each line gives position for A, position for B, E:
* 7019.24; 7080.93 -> 1.3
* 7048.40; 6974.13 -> 1.0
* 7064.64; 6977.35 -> 0.5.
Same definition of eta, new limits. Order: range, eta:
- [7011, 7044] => 27.1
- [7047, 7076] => 26.0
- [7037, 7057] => 26.9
